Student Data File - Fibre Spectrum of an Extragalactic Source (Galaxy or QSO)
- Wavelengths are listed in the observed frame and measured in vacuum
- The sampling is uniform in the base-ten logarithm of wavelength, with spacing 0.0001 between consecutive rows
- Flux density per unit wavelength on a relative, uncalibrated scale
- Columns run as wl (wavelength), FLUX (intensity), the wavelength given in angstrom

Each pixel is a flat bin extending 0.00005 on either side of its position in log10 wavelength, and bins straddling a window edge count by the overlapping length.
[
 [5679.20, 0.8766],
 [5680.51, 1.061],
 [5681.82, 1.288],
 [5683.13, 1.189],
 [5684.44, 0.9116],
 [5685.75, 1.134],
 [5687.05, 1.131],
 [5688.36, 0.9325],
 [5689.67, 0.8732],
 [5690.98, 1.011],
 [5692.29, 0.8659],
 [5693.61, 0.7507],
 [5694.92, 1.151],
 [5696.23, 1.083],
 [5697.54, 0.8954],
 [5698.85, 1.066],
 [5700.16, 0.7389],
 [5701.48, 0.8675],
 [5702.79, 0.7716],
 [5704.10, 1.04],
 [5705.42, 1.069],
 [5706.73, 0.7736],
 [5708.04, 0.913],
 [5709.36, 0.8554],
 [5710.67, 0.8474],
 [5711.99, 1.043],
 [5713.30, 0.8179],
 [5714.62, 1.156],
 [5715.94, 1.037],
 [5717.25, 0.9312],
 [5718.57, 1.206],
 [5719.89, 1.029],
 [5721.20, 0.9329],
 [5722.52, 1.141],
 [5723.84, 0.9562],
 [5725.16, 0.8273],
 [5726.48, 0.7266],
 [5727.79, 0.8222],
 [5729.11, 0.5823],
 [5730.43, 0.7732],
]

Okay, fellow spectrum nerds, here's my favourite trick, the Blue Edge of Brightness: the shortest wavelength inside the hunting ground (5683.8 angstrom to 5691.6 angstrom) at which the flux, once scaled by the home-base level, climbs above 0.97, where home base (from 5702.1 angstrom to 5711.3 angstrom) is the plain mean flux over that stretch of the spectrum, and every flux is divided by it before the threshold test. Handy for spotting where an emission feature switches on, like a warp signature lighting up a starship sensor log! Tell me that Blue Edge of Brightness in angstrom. 5684.44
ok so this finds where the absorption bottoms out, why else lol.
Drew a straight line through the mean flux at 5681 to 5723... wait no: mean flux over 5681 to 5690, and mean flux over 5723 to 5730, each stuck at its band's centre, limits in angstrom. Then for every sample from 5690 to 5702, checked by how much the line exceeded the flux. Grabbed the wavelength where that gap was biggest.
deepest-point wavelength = 5693.61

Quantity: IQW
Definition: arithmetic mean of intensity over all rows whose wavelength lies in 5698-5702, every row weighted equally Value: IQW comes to 0.891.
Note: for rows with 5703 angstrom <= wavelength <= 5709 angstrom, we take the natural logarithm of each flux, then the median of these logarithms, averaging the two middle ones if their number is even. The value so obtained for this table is -0.03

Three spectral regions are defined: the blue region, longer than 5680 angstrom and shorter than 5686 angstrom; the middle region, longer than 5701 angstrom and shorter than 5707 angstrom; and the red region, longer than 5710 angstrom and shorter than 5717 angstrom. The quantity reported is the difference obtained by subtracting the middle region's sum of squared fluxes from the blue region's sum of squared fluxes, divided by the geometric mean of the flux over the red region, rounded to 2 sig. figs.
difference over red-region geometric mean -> 2.2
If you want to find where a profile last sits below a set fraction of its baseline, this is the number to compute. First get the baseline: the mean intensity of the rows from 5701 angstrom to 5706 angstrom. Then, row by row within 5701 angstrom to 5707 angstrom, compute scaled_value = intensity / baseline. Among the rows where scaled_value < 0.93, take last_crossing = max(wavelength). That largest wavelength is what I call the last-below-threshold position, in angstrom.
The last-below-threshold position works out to 5706.73 angstrom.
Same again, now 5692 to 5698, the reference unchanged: 5693.61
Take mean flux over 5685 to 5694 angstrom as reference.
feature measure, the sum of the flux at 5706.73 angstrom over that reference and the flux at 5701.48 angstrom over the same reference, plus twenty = 21.7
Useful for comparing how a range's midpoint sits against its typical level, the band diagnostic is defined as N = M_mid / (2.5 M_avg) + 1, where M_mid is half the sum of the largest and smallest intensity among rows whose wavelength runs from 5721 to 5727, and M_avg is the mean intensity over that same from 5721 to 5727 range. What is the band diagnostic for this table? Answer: 1.41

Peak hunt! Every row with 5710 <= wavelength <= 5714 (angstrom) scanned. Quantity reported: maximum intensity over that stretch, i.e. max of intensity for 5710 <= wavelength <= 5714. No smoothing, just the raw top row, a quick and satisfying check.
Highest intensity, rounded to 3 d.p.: 1.043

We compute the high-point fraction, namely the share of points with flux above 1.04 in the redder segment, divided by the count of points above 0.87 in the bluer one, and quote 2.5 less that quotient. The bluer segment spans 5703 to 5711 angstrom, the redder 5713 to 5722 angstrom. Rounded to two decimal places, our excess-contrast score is 2.40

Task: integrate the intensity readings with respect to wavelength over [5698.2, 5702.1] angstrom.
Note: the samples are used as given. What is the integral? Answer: 3.5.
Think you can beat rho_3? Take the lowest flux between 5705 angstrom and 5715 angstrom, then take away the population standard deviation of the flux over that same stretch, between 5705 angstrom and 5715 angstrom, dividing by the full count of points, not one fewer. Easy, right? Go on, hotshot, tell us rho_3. 0.64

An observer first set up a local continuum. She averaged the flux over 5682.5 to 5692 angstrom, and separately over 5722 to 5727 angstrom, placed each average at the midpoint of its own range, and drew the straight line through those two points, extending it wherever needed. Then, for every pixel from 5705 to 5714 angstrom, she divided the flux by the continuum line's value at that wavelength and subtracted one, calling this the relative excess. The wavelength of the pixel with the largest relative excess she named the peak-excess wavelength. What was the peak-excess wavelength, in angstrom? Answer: 5705.42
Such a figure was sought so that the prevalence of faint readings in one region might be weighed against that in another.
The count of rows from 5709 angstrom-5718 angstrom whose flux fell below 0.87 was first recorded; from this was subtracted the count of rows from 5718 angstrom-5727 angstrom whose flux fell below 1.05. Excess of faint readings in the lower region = -2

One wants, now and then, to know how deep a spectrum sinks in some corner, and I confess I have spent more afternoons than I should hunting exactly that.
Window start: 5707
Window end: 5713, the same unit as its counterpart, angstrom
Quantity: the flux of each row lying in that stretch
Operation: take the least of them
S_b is 0.8474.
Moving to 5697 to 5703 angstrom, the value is 0.7389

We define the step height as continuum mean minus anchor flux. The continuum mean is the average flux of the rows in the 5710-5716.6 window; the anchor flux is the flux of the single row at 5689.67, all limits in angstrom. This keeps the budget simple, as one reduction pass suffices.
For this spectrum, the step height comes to 0.1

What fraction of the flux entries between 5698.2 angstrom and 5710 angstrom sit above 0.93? 0.3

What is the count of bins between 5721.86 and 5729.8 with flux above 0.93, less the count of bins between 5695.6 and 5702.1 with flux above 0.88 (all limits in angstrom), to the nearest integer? -1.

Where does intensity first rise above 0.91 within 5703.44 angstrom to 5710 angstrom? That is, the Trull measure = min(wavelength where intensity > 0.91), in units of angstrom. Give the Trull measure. 5704.10 angstrom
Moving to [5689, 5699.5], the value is 5690.98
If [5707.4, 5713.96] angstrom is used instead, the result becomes 5708.04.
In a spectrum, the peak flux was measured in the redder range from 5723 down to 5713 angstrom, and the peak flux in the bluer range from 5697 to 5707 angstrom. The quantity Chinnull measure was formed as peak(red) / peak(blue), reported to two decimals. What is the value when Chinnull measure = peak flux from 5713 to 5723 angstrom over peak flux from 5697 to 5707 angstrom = 1.13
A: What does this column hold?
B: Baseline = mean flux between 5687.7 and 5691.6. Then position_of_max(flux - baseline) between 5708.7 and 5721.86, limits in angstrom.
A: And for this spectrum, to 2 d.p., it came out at 5718.57 angstrom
